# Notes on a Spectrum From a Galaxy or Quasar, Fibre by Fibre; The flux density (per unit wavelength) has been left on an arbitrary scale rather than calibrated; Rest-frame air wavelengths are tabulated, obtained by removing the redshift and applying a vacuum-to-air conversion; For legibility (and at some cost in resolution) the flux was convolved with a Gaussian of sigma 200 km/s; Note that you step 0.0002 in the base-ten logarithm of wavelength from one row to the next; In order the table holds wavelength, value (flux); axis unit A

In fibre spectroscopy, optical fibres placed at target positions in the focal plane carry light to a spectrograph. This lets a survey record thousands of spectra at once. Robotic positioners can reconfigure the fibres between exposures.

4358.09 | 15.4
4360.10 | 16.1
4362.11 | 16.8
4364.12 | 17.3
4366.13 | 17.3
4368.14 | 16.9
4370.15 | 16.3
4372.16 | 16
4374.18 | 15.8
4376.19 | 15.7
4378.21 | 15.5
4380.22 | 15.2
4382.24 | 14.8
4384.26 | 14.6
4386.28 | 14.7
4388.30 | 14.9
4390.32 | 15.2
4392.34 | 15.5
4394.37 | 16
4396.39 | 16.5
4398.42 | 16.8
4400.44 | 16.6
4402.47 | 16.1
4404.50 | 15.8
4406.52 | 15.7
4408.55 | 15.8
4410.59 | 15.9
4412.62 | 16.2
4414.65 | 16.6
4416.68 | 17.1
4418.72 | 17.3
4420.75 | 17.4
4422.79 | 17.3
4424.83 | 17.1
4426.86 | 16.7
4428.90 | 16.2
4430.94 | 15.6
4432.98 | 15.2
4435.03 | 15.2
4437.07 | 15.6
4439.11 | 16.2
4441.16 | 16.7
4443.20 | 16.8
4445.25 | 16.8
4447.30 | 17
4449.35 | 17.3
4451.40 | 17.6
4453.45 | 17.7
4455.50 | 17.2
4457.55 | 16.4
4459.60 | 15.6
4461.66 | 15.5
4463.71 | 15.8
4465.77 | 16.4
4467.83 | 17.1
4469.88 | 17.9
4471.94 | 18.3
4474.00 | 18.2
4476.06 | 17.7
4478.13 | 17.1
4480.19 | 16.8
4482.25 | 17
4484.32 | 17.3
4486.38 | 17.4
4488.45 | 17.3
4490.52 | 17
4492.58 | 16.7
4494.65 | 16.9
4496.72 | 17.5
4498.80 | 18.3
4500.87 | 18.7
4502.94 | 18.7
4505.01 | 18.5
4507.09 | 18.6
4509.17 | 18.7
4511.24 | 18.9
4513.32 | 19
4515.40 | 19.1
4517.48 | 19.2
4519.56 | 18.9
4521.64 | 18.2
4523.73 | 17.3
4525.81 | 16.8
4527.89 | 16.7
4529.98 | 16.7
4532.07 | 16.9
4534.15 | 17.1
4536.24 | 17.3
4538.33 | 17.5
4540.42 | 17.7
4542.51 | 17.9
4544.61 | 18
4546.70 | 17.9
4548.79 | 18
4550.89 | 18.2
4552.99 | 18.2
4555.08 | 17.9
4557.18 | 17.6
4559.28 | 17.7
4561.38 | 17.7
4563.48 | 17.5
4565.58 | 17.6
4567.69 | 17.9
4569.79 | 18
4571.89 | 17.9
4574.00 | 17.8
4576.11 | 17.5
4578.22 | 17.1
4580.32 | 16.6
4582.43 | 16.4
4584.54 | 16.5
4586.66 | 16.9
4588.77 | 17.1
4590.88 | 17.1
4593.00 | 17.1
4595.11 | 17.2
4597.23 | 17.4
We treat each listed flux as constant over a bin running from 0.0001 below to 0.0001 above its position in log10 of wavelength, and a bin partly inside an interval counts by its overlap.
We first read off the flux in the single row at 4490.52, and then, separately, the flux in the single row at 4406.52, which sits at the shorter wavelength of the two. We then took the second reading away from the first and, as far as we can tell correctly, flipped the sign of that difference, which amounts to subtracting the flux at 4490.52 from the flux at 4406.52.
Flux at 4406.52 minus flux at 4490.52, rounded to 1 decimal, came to -1.3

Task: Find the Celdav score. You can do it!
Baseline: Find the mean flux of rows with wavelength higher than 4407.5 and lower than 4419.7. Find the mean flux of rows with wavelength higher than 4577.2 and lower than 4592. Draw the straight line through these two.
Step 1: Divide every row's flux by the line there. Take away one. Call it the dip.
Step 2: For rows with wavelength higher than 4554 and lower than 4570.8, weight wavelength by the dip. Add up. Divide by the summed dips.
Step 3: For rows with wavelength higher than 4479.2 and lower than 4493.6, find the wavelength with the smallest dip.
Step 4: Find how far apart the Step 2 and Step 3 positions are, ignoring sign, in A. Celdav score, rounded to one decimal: 70.0 A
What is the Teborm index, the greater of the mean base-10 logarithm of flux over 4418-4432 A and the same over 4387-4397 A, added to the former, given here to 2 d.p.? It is 2.45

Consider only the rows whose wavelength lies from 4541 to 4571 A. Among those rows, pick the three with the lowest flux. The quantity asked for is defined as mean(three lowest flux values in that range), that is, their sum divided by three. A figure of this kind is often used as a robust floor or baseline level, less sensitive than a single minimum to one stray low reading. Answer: 17.6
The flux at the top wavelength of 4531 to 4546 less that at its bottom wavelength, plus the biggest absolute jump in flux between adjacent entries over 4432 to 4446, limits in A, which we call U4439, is 1.7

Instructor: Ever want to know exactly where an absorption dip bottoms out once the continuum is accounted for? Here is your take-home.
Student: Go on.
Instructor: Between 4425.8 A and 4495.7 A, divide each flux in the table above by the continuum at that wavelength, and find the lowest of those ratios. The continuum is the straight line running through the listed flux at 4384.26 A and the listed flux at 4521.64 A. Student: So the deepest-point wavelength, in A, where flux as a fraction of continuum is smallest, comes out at 4461.66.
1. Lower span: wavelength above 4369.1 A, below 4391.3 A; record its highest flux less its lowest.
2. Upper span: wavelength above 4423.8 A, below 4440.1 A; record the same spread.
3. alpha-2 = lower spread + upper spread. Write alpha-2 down 3.6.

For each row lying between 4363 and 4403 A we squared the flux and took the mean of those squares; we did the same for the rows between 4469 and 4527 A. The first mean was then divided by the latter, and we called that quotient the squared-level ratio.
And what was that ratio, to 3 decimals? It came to 0.786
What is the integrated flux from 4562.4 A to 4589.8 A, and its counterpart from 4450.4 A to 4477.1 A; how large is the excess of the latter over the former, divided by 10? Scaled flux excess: -1.9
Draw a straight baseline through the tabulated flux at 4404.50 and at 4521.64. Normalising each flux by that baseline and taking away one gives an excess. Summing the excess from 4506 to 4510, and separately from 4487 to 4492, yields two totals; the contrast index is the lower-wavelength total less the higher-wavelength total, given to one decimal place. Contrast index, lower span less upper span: -0.1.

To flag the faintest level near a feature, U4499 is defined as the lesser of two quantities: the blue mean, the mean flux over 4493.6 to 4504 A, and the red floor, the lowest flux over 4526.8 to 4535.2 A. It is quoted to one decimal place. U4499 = 16.7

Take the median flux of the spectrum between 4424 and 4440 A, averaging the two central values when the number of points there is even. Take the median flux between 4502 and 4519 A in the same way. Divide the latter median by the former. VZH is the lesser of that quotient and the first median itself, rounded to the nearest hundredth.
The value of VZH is 1.18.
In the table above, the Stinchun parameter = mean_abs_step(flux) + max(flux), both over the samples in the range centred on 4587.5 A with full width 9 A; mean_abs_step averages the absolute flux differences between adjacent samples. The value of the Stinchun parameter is 17.3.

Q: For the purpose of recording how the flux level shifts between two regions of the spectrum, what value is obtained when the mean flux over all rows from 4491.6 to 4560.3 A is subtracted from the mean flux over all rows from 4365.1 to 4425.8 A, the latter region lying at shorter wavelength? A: -1.8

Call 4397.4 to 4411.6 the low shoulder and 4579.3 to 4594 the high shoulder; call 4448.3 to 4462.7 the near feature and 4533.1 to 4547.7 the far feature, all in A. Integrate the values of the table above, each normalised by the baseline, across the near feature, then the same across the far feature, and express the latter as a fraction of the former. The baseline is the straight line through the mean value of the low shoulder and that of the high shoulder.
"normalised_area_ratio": 1.05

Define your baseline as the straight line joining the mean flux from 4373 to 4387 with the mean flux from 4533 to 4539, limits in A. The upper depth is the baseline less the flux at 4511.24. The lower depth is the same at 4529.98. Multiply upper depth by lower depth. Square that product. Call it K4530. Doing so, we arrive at 1.0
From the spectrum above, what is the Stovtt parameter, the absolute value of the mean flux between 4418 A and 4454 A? 16.6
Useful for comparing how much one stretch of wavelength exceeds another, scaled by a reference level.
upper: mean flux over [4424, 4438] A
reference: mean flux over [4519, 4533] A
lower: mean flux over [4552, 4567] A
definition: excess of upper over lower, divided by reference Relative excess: -0.10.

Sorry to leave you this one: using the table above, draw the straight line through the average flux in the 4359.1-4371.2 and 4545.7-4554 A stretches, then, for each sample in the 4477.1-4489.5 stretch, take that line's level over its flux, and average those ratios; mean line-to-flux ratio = 1.03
